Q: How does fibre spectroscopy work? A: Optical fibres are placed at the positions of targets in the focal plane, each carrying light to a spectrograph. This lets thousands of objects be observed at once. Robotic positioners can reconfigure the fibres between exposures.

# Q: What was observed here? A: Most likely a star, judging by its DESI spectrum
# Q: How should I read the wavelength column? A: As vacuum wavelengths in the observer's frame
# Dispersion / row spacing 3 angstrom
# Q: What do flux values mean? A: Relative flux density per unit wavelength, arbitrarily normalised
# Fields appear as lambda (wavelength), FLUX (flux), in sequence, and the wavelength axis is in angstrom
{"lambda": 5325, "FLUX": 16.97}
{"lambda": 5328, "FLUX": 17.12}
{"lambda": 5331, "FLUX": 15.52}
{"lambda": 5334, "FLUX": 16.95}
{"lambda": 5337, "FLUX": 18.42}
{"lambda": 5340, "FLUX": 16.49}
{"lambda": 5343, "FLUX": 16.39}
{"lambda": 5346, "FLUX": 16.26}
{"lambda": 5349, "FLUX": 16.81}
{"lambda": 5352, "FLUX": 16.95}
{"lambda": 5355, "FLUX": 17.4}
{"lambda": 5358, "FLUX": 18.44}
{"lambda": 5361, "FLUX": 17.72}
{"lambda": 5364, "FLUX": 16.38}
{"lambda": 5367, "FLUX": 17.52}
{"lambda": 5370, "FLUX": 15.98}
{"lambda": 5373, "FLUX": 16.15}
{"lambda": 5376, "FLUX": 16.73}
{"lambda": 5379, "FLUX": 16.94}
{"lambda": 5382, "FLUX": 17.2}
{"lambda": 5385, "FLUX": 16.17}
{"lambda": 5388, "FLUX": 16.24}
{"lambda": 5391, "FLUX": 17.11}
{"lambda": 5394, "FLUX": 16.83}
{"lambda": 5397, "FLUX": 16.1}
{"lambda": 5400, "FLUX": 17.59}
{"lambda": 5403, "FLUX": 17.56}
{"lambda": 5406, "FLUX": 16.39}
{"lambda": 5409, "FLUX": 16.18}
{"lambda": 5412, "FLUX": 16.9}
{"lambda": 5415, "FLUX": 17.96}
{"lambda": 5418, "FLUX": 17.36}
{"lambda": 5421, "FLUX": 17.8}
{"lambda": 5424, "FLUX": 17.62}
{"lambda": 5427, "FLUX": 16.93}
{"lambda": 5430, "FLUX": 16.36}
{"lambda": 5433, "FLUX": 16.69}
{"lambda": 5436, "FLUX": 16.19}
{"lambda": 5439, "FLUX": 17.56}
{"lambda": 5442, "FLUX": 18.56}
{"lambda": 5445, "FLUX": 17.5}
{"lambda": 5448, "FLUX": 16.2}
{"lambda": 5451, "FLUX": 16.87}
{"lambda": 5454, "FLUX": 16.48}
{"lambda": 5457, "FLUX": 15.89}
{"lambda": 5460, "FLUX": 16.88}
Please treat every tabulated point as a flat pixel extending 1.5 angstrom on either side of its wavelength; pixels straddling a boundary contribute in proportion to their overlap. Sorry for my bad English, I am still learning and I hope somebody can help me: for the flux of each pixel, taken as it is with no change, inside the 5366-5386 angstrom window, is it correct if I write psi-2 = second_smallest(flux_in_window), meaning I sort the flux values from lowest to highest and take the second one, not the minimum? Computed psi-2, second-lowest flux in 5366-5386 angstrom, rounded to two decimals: 16.15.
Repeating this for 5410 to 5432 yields 16.90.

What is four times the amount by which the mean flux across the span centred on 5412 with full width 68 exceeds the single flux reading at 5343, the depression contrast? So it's 2.6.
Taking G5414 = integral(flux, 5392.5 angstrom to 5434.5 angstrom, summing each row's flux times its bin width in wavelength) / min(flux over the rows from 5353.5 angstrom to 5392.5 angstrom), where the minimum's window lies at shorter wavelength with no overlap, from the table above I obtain 45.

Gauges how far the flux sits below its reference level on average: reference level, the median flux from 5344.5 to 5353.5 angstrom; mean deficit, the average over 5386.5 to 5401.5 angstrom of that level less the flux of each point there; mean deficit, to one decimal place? 0.0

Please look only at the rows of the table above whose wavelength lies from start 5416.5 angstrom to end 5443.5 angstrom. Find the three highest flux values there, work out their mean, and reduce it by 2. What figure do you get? 16.0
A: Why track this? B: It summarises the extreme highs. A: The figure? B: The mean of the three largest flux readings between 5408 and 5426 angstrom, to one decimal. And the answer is 17.8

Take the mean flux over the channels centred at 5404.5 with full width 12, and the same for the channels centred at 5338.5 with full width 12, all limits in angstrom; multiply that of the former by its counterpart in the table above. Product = 289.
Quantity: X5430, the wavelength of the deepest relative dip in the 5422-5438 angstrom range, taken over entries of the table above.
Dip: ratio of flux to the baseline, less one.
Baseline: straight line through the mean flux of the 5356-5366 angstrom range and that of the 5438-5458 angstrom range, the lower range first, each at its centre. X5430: 5436 angstrom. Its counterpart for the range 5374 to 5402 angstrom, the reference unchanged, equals 5397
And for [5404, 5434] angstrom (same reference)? 5409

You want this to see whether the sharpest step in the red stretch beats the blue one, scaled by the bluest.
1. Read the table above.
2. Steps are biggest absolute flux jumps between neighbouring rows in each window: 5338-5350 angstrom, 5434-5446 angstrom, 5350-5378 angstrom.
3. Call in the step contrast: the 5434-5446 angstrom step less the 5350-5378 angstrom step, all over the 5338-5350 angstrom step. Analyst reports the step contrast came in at -0.3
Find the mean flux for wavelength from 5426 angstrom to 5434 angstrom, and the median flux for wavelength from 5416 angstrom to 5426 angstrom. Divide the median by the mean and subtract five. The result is -3.94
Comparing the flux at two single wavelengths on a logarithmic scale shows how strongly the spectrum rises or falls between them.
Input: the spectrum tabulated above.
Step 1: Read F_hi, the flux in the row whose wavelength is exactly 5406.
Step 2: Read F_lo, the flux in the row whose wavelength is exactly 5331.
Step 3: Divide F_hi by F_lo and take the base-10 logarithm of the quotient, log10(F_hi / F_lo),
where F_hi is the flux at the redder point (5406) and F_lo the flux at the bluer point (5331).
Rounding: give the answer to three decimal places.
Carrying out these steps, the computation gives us 0.024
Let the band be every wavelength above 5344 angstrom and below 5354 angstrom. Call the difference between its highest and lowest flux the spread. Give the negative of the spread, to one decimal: -0.7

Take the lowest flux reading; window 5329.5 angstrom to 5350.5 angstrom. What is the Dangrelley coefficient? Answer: 15.52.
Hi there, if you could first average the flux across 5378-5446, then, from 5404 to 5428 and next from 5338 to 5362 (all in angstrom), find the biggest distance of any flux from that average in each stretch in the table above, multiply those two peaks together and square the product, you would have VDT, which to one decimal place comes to 1.7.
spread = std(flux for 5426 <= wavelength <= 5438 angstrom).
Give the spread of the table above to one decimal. 0.3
